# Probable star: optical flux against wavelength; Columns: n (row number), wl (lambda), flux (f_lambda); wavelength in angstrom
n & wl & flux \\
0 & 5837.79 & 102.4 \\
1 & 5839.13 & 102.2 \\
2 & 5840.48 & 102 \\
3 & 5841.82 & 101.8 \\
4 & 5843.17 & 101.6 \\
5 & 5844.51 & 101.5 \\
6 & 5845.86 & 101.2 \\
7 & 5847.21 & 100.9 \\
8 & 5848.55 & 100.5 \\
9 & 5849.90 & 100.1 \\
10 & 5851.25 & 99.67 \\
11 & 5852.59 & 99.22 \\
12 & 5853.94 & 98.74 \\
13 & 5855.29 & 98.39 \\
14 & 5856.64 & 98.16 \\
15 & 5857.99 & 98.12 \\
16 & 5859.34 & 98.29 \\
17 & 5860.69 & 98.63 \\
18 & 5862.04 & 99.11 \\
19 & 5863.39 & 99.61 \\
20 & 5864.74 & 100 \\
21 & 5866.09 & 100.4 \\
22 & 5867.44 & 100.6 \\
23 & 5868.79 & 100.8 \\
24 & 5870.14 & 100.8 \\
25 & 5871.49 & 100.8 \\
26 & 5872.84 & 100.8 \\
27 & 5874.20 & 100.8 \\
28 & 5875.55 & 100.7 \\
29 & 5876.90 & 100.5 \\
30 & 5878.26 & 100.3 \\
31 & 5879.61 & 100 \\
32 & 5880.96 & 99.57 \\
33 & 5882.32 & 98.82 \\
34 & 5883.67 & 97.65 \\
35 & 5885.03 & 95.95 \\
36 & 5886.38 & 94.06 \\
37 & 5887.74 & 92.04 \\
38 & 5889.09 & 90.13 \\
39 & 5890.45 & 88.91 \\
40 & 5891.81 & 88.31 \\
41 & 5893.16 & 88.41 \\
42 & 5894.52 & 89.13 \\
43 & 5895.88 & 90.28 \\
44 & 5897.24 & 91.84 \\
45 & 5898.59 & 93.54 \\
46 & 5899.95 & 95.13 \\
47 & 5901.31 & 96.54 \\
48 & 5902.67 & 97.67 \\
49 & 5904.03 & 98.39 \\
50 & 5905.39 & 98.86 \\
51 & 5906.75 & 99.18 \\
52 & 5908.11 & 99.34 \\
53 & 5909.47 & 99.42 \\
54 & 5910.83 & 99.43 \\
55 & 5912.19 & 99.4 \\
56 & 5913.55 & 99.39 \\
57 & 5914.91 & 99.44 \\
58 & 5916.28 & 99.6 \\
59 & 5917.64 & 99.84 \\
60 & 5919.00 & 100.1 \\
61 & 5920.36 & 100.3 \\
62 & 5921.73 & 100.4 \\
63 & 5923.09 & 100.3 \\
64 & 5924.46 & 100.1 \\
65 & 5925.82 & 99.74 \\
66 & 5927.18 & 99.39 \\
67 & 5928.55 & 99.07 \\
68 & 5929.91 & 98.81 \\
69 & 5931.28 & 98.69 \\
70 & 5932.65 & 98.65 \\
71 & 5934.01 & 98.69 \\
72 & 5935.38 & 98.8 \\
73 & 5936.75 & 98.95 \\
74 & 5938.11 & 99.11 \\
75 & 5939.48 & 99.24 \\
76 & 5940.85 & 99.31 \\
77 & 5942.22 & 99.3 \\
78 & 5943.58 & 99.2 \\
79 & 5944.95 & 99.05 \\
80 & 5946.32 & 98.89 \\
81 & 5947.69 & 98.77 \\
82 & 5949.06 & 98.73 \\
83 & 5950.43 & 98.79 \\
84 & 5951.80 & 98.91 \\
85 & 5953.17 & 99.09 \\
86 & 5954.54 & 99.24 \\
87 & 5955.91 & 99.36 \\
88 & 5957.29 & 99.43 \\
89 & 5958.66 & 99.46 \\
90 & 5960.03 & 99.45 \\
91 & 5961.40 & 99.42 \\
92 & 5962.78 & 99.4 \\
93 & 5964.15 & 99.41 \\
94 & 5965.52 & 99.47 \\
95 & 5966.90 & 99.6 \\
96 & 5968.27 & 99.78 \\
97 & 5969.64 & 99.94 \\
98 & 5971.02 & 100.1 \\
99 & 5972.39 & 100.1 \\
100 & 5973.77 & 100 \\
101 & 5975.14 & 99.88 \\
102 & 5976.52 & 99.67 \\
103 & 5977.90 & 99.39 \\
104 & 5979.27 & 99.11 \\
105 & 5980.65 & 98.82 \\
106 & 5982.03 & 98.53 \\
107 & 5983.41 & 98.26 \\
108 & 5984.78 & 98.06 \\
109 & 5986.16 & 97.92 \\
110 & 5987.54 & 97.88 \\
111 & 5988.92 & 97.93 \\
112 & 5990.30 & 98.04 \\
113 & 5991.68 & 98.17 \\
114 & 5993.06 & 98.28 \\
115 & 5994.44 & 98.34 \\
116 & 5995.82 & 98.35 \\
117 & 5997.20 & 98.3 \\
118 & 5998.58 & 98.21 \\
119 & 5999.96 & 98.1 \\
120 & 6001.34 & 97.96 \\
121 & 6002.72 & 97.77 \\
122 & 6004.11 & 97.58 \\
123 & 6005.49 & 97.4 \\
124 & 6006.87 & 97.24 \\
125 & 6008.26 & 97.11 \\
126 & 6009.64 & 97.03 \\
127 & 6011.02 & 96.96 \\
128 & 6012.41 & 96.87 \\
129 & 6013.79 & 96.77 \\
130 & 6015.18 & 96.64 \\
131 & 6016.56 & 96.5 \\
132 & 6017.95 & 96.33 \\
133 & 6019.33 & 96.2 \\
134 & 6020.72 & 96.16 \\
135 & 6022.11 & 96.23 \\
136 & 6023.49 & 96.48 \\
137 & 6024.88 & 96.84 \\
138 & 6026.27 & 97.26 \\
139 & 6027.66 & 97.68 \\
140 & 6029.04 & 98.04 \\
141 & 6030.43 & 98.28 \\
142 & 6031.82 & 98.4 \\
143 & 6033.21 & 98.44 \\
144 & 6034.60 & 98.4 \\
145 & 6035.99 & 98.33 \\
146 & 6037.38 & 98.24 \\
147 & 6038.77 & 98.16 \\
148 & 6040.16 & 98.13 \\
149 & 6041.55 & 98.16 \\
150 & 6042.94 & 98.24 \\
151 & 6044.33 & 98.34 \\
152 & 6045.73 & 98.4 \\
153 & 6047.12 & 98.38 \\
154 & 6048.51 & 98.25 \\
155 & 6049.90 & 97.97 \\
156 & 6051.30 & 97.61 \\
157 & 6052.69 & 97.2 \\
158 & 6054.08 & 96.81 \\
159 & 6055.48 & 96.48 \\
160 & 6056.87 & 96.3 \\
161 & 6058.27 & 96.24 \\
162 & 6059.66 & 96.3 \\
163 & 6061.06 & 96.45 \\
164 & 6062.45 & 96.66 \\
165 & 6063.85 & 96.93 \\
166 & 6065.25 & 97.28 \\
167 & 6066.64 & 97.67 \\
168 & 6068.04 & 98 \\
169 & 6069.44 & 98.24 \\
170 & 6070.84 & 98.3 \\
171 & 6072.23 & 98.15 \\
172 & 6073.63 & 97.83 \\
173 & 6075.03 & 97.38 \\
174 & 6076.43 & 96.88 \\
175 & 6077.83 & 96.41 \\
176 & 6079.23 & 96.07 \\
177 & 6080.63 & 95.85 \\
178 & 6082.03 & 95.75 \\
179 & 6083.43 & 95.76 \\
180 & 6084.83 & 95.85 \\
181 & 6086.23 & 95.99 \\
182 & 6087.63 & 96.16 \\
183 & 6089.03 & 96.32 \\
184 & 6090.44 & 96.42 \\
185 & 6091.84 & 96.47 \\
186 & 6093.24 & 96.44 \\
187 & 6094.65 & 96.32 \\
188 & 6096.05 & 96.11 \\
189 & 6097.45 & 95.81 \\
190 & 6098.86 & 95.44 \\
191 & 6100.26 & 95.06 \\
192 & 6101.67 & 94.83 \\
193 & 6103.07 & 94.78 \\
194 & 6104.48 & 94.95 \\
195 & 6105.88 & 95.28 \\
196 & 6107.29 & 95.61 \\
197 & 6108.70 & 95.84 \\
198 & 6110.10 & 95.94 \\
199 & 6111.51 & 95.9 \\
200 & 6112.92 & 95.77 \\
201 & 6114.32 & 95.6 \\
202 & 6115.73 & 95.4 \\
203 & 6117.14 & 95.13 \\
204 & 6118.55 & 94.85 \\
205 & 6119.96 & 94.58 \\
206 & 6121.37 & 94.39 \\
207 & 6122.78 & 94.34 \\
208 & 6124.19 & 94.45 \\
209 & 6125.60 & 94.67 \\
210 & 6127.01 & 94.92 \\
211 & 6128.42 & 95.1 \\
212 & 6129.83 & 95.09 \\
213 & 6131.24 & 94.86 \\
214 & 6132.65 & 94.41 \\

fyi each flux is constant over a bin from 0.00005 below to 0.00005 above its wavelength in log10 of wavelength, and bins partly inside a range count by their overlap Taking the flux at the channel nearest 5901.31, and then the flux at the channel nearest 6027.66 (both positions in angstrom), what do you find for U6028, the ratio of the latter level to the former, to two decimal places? 1.01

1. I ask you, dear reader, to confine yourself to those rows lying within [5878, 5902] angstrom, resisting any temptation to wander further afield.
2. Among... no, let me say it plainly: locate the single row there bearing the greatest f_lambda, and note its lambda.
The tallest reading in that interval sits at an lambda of 5878.26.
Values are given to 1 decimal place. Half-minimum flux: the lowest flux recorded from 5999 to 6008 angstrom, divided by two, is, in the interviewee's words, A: 48.6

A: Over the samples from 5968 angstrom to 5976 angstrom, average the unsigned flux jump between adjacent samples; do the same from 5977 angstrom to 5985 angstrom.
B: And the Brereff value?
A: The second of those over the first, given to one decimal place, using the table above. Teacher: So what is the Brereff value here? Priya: 2.5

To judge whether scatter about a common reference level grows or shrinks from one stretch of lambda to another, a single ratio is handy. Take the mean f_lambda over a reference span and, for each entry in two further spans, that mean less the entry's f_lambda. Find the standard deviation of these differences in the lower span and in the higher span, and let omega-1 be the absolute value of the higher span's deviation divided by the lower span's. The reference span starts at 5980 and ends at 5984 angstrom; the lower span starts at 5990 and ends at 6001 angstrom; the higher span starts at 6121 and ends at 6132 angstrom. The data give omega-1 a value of 2.7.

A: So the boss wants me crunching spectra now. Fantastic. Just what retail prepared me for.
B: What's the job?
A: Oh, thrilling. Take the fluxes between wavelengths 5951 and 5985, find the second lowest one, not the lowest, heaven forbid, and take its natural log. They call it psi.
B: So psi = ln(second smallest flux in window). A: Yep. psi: 4.59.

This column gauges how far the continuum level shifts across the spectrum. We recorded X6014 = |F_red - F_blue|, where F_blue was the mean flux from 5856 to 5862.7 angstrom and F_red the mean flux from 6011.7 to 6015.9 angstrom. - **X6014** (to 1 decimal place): 1.7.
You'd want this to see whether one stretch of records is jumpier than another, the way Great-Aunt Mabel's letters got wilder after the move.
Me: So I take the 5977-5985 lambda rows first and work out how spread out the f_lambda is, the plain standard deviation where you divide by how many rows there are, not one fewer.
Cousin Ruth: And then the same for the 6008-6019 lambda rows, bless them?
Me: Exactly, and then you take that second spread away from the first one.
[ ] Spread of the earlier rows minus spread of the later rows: 0.2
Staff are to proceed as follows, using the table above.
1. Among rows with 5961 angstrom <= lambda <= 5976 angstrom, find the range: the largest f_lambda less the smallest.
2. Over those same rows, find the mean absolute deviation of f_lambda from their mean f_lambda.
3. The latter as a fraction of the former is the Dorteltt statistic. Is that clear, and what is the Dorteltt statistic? 0.36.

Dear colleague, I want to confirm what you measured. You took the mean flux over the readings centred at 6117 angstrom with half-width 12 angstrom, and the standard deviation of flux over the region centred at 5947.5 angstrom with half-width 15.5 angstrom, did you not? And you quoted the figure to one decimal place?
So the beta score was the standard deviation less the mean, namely -94.9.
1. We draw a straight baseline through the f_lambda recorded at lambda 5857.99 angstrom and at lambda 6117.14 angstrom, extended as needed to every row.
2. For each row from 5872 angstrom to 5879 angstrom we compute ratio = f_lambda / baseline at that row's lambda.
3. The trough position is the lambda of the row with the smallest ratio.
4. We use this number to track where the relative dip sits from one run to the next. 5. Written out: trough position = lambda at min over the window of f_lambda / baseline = 5878.26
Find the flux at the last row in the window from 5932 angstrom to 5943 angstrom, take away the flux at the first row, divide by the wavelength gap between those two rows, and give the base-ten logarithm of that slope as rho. -1.17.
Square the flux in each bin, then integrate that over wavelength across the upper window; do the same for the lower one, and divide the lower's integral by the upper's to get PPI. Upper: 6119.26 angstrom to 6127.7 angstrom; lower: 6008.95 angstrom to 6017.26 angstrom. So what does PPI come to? 1.03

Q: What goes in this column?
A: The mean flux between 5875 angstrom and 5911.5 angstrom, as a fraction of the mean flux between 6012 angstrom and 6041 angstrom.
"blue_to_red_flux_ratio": 0.983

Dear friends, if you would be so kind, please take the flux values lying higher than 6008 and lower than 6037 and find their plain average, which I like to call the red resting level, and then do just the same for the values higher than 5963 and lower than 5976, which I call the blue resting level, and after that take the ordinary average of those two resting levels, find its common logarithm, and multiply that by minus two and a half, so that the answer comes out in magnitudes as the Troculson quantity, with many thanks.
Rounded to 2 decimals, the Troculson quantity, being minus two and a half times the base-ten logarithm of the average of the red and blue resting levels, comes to -4.98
